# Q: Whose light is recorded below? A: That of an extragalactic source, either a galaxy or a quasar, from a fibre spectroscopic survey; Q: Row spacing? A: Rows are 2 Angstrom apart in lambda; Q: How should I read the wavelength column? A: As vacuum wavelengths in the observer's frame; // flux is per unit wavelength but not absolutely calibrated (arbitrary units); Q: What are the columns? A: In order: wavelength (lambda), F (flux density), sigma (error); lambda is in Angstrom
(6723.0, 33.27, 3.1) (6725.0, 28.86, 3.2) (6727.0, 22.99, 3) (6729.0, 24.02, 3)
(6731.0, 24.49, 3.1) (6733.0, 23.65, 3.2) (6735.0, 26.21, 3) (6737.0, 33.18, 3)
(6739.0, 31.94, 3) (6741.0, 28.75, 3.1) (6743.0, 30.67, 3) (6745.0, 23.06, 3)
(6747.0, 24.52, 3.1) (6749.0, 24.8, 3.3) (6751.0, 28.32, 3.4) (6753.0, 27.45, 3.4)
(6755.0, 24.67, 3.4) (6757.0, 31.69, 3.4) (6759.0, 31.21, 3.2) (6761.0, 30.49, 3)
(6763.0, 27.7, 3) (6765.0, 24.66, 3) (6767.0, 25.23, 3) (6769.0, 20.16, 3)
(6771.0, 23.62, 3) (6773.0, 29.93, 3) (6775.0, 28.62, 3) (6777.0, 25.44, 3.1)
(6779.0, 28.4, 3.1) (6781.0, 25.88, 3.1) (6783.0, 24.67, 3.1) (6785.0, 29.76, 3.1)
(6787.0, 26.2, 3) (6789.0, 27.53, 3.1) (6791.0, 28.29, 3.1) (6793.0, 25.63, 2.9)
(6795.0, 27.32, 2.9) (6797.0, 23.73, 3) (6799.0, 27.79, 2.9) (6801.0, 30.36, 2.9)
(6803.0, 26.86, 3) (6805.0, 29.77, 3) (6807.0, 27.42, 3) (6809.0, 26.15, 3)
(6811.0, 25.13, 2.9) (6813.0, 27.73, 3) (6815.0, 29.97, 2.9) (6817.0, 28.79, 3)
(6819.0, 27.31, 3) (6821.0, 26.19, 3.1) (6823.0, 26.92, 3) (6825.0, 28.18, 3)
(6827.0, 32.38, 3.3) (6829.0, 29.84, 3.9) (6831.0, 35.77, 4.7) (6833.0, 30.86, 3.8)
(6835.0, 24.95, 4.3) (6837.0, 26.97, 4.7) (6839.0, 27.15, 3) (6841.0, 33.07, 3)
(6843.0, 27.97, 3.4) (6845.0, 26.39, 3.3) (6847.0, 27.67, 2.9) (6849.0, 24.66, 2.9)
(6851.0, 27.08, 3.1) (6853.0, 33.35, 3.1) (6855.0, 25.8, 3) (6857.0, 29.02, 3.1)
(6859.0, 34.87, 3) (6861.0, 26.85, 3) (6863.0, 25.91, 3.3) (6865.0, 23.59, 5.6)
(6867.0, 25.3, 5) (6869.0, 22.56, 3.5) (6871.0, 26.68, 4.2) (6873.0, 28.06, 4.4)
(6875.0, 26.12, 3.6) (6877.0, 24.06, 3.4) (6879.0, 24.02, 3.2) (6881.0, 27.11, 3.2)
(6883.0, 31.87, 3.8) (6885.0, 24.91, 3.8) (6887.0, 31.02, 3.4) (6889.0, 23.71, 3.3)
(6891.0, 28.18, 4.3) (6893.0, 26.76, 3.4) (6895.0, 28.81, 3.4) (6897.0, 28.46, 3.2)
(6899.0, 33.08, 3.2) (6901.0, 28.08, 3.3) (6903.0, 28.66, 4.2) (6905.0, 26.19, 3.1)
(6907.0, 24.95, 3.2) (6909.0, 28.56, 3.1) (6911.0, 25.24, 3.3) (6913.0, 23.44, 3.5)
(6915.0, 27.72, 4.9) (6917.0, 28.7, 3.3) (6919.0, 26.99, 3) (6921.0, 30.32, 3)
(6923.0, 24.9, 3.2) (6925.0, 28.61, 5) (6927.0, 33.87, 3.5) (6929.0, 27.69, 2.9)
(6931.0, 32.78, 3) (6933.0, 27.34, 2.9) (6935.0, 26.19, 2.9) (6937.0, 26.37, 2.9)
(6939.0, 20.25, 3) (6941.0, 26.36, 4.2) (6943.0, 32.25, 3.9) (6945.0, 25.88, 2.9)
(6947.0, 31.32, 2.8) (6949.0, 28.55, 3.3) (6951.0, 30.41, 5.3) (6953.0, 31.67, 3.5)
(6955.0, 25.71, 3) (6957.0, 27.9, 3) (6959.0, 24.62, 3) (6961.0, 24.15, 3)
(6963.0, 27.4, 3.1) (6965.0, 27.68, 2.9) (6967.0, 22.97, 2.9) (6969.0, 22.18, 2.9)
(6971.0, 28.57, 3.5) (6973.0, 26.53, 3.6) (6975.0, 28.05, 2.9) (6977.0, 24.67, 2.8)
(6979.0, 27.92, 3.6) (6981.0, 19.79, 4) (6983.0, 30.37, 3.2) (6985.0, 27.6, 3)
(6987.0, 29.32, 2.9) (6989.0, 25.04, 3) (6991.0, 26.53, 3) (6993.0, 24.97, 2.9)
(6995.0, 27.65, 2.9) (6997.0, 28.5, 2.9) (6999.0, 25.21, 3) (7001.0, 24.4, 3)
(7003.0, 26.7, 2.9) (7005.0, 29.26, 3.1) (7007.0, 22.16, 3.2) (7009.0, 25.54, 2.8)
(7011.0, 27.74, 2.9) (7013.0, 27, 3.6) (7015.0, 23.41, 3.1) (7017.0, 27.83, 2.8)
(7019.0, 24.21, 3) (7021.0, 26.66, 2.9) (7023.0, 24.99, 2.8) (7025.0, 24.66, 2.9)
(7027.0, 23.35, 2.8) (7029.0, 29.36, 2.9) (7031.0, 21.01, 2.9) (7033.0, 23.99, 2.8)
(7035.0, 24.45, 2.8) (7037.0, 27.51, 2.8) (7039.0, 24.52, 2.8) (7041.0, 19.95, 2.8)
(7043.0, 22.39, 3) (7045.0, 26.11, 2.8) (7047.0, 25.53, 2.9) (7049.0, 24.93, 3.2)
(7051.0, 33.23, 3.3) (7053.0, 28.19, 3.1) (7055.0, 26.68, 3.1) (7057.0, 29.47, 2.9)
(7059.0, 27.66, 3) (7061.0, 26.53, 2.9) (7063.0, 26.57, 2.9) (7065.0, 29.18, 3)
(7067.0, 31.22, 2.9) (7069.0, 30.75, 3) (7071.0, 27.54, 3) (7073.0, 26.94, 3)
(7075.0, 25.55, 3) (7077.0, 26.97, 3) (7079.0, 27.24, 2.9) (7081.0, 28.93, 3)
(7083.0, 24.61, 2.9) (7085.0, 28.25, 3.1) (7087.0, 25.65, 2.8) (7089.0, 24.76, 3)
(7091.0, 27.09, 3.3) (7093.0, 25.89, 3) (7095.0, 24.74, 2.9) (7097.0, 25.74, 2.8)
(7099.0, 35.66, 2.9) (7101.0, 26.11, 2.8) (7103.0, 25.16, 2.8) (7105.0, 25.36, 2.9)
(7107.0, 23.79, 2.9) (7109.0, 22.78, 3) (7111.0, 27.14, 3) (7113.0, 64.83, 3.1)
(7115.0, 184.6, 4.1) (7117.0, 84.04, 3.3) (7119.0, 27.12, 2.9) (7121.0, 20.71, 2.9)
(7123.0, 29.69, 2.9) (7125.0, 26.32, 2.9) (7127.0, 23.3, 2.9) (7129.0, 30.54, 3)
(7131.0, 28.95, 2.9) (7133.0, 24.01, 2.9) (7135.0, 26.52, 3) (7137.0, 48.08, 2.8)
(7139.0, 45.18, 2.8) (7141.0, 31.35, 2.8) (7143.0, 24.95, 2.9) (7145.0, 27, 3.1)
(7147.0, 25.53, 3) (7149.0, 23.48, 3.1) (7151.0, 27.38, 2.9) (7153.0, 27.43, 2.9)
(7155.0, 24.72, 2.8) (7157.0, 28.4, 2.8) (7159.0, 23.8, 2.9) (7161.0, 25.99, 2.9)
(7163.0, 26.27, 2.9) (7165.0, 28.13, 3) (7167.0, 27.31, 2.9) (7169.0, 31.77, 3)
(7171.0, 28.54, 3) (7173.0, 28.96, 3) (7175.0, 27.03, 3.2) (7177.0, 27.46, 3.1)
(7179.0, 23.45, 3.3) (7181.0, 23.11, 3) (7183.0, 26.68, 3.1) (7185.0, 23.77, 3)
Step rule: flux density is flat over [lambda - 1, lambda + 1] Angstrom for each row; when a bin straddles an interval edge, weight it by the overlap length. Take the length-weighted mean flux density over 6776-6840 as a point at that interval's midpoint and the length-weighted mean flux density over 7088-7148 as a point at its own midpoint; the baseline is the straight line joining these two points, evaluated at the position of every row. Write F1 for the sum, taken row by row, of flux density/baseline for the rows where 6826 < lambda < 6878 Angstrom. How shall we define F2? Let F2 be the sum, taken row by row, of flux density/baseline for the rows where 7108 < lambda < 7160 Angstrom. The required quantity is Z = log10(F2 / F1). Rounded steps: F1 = 25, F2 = 26.8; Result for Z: 0.03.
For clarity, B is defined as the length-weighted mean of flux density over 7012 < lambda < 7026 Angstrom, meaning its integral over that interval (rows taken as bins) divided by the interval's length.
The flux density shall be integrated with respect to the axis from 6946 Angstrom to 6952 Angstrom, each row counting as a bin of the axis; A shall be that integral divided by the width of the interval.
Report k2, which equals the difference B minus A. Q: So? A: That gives -5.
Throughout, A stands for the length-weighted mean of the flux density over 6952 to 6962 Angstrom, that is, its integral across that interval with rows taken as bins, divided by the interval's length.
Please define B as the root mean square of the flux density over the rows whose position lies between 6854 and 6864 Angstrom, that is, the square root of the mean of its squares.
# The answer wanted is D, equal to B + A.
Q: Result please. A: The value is 56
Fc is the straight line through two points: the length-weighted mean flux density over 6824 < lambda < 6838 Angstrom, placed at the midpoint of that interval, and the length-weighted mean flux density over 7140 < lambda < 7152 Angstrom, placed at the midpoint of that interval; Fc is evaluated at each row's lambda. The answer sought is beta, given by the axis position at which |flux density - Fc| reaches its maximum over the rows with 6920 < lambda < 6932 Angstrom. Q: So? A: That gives 6927.0 Angstrom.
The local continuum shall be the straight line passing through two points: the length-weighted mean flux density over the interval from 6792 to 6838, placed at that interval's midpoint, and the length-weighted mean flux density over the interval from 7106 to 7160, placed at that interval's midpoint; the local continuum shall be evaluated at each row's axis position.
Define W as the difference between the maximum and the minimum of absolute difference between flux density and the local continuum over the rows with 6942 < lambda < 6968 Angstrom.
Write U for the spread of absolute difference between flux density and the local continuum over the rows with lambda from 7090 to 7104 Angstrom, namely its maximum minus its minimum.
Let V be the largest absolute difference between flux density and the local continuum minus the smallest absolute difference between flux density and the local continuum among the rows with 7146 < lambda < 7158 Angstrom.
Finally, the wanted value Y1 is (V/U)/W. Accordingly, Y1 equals 0.048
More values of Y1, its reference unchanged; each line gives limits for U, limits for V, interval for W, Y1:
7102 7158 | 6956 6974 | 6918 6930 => 0.008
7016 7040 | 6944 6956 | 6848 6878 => 0.105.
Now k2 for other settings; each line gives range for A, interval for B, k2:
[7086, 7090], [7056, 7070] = 4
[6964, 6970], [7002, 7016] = 2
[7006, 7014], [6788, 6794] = 2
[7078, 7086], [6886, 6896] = 0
